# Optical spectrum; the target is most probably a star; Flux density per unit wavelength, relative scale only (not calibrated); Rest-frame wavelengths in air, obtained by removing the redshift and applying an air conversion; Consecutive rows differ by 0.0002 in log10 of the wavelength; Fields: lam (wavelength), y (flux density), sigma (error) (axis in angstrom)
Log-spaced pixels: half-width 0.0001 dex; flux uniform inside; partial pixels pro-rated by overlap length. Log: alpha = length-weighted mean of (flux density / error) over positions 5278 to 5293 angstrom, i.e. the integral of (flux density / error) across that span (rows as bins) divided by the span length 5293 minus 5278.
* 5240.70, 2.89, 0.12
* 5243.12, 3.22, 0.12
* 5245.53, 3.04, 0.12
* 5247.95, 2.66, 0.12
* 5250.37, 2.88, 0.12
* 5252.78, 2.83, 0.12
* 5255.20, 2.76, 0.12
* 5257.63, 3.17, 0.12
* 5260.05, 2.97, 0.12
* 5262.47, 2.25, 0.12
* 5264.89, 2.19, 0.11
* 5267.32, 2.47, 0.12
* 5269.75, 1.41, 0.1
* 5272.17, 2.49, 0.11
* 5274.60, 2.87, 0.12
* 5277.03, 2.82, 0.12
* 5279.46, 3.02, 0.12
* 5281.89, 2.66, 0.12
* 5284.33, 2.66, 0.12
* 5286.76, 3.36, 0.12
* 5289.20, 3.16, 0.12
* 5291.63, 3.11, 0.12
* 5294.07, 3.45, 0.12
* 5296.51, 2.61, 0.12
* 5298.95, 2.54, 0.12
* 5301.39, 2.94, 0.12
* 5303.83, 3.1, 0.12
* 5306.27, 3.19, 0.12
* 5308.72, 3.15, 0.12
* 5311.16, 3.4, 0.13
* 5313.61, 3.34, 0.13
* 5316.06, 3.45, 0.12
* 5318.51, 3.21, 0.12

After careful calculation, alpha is 25.0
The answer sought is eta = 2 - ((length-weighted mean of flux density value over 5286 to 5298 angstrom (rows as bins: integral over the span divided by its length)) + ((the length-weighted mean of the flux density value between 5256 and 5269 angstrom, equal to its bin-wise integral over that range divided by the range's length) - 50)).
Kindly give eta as 46.3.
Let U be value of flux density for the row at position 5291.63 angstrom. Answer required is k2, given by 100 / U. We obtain 32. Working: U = 3.11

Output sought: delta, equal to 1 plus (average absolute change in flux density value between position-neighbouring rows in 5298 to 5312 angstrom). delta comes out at 1.19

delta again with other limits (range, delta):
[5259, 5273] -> 1.64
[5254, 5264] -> 1.44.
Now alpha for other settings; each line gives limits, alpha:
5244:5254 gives 23.9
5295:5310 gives 24.4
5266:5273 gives 18.9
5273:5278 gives 23.6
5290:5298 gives 25.4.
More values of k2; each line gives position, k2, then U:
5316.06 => 29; 3.45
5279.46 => 33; 3.02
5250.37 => 35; 2.88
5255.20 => 36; 2.76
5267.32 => 40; 2.47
